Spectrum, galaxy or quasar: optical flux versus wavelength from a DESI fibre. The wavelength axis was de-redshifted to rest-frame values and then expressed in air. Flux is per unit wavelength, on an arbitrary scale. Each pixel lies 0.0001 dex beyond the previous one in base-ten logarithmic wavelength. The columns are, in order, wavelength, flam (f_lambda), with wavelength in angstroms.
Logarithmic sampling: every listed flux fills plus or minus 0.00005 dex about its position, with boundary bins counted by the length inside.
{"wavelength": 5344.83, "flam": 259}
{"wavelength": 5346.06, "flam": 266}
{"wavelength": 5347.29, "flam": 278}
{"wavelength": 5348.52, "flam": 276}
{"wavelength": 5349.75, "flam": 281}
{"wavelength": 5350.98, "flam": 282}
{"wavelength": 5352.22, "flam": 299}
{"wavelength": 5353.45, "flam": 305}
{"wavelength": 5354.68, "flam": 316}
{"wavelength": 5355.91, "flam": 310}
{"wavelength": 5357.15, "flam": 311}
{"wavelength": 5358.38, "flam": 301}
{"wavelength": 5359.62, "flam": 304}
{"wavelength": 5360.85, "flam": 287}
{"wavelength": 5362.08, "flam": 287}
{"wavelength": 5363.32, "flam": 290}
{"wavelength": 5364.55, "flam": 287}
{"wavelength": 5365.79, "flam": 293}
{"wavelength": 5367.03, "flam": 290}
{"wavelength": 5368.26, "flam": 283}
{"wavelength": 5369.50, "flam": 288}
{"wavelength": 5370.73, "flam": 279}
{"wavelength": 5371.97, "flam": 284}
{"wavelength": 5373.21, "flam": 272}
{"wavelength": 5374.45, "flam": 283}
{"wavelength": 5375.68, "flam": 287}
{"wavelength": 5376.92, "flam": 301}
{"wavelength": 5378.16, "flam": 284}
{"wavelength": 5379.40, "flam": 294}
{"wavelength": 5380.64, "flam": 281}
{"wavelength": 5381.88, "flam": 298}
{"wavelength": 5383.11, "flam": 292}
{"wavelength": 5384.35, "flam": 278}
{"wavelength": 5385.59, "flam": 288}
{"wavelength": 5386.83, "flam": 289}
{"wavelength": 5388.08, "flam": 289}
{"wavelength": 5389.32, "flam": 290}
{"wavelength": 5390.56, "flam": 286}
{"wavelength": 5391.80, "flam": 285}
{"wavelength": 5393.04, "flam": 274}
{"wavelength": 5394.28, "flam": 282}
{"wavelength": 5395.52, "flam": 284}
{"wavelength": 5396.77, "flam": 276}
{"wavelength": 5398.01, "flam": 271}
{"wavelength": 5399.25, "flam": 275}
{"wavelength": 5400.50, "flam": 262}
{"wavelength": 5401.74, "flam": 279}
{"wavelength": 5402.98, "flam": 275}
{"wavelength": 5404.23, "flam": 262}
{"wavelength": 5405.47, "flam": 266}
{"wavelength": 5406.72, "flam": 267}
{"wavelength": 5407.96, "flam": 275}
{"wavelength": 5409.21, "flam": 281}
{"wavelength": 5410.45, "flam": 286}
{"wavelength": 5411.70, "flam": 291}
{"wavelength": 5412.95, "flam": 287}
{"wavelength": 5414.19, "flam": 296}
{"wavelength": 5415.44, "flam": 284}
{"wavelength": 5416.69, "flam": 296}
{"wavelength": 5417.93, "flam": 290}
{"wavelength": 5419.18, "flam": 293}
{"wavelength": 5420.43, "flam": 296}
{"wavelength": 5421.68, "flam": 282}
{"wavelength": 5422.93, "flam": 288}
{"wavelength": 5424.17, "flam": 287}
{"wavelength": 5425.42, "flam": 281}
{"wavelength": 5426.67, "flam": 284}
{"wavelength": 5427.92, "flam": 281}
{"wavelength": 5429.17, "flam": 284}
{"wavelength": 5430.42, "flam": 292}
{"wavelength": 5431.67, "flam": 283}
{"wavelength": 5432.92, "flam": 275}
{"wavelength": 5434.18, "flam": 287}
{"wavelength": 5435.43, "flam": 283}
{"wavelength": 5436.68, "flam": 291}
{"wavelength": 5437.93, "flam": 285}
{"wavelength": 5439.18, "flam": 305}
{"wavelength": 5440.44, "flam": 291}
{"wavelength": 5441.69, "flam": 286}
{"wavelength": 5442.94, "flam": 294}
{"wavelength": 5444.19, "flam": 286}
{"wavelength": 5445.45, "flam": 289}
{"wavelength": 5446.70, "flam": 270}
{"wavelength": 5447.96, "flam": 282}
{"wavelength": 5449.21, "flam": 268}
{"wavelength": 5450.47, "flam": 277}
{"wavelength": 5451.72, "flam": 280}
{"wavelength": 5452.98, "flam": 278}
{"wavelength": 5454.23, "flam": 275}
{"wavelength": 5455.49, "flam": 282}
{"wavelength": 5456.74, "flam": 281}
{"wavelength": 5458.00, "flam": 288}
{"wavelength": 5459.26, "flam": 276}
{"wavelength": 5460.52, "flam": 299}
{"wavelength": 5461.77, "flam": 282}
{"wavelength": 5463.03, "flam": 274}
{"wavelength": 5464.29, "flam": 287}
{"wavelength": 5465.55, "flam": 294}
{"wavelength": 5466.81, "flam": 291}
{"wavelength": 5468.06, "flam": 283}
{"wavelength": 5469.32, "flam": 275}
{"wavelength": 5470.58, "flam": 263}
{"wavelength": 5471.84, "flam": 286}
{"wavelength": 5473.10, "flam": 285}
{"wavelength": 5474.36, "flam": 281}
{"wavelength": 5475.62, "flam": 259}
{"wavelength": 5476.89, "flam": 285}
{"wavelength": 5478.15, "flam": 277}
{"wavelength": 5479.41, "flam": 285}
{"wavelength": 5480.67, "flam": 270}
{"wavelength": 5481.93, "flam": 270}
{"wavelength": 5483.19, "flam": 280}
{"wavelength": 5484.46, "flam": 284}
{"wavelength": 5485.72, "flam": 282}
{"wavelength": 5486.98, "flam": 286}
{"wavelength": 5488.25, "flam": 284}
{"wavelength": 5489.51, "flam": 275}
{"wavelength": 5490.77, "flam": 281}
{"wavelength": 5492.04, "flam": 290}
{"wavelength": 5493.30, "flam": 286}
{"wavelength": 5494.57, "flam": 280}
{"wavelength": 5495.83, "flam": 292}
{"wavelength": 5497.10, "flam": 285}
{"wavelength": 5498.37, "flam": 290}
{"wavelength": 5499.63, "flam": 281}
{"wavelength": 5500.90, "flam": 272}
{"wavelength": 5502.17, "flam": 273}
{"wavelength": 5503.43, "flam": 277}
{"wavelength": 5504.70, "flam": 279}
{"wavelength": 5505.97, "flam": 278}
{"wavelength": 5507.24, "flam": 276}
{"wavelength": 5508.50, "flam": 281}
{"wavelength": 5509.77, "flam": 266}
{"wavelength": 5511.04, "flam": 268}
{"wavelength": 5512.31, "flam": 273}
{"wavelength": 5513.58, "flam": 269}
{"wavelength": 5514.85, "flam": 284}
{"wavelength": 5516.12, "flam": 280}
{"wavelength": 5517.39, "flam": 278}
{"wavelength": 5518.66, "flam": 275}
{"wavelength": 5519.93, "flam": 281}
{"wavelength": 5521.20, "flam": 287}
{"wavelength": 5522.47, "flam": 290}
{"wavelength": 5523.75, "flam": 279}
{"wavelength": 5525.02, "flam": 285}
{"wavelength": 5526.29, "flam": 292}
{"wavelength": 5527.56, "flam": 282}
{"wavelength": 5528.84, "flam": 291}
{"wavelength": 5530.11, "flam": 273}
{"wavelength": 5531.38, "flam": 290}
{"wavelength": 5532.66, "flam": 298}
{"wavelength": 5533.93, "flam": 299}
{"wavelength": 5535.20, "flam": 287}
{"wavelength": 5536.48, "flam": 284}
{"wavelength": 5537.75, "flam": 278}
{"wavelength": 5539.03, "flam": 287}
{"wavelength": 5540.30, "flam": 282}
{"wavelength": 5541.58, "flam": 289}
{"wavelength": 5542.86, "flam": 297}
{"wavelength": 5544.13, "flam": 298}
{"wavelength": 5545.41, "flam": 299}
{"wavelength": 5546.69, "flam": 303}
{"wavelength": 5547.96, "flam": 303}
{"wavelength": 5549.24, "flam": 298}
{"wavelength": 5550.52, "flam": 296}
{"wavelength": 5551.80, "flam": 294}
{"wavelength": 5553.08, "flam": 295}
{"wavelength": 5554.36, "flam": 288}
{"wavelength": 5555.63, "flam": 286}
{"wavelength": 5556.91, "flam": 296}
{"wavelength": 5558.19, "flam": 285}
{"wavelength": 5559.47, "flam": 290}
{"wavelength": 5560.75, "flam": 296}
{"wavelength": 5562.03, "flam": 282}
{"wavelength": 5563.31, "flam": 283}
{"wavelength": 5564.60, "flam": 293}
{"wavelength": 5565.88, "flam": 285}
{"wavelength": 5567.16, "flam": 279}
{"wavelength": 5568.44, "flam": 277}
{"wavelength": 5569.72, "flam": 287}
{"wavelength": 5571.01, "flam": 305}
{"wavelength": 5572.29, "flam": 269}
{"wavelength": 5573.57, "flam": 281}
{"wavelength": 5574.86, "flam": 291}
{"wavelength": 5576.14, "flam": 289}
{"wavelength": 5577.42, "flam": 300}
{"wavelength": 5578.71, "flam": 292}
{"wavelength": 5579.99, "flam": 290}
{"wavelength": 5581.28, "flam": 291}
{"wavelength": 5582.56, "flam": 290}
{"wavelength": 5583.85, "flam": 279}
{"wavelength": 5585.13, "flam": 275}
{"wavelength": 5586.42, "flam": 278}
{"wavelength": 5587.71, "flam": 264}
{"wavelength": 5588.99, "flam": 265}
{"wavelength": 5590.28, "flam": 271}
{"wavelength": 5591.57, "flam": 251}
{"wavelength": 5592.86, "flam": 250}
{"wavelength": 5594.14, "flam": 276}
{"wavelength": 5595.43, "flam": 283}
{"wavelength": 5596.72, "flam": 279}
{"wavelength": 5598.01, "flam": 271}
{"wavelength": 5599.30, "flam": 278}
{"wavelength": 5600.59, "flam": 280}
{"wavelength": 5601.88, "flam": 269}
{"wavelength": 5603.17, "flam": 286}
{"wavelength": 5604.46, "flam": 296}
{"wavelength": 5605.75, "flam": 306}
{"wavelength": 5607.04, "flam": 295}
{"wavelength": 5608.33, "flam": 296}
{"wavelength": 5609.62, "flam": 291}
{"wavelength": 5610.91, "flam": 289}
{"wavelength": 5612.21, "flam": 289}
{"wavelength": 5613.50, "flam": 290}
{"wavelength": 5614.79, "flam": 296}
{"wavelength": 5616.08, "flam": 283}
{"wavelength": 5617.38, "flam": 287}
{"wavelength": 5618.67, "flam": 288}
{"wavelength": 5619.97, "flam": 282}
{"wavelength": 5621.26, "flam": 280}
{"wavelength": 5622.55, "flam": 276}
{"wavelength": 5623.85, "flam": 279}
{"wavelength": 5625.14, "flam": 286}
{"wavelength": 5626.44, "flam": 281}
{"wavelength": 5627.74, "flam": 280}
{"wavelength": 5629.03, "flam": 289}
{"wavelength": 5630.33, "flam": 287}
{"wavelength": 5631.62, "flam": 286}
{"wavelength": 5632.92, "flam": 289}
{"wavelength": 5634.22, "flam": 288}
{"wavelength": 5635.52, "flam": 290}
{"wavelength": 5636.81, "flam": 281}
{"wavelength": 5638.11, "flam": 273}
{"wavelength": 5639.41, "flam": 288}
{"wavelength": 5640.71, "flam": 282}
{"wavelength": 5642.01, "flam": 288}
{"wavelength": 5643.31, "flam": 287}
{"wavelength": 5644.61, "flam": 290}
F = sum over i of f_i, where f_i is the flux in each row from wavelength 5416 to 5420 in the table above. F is 879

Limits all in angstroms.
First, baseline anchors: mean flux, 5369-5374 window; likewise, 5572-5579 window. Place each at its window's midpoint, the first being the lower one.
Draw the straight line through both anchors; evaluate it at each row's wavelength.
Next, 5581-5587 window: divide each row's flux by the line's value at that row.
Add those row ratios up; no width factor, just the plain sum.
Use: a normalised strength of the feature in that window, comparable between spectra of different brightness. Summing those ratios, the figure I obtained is 4.9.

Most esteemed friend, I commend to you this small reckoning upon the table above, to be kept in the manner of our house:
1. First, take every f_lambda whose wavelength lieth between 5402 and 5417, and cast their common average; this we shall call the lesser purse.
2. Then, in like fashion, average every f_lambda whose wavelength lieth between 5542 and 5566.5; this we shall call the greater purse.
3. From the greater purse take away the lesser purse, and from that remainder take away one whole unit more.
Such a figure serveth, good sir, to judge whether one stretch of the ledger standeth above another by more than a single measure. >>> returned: 12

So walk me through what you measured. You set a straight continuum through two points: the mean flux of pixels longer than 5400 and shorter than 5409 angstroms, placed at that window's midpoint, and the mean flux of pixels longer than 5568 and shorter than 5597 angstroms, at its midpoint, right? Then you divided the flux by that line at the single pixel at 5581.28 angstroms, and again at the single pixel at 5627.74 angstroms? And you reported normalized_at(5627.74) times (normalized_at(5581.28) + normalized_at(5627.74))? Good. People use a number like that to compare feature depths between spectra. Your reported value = 2.02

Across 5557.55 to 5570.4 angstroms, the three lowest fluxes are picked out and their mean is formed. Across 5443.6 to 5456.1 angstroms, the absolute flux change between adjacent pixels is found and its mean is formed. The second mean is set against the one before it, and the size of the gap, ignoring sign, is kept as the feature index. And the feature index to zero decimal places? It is 271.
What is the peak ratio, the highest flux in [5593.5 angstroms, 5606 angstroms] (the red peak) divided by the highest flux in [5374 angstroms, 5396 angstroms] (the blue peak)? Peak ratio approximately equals 1.02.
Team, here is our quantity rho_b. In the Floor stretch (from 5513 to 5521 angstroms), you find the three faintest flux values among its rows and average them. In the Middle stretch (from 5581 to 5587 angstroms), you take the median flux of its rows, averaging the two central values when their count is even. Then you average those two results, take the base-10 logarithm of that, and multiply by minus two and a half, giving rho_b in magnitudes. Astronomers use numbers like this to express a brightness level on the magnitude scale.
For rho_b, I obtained -6.10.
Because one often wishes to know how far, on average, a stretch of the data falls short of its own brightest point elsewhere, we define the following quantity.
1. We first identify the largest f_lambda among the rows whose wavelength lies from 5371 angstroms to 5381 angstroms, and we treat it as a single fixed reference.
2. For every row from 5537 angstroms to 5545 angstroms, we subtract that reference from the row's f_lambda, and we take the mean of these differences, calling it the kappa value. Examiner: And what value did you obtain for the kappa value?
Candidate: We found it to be -12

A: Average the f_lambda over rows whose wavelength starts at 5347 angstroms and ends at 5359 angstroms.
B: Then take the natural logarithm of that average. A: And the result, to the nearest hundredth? 5.69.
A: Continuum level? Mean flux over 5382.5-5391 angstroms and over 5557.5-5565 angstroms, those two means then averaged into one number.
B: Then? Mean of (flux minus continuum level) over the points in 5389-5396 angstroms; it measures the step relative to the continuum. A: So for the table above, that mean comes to -4.3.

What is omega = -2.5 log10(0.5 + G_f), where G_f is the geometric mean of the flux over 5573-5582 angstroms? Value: -6.16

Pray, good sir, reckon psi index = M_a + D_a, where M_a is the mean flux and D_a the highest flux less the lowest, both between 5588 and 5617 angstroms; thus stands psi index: 337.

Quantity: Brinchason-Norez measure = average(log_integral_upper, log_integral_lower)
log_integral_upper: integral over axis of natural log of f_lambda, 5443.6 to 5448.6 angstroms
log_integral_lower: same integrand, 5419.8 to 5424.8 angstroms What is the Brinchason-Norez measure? 28.3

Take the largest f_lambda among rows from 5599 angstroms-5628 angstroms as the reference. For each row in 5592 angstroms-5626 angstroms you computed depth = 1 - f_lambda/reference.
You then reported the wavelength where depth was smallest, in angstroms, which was 5605.75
